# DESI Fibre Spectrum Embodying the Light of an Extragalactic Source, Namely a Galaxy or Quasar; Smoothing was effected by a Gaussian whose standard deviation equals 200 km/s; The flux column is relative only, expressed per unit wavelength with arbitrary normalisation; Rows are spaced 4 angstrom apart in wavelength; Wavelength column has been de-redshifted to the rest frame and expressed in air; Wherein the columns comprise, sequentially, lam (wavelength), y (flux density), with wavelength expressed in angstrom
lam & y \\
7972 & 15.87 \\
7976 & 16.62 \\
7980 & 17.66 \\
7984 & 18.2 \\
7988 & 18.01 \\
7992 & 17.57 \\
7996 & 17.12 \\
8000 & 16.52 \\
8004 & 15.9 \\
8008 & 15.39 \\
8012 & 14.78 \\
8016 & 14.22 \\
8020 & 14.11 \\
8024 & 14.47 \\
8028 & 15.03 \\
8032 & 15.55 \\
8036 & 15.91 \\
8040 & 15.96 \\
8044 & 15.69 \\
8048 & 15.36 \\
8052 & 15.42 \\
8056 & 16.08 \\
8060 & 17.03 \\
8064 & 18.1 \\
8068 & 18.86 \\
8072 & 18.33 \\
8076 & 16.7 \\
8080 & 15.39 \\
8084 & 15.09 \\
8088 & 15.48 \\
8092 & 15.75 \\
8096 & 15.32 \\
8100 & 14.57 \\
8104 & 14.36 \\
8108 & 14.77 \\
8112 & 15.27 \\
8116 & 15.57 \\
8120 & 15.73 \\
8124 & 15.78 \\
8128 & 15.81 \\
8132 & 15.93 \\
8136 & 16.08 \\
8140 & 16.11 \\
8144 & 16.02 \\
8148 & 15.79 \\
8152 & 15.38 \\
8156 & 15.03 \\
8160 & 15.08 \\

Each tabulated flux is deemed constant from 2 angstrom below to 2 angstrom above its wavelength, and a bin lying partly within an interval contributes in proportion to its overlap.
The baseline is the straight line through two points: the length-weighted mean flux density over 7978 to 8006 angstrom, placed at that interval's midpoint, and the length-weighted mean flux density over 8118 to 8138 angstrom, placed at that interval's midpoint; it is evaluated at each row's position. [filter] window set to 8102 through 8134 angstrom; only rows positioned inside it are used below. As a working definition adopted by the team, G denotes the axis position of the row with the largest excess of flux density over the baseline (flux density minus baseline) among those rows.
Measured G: 8132 angstrom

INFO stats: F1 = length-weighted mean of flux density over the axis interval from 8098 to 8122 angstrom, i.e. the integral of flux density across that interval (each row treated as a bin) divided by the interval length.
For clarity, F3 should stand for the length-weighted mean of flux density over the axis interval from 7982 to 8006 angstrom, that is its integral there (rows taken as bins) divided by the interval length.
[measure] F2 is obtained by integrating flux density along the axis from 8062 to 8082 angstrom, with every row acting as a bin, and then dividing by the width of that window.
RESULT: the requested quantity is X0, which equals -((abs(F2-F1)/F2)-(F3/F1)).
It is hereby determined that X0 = 1.01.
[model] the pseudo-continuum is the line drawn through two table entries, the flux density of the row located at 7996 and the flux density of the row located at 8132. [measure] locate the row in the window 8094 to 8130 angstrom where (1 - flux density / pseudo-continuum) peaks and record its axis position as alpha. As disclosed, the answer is 8104 angstrom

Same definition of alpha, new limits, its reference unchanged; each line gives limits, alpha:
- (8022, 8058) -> 8024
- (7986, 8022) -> 8020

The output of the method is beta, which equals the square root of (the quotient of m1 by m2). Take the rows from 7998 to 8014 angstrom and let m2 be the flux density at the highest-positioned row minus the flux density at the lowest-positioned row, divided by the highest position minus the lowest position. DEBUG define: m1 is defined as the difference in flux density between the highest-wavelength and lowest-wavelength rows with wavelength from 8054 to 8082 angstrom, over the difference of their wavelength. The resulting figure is 0.45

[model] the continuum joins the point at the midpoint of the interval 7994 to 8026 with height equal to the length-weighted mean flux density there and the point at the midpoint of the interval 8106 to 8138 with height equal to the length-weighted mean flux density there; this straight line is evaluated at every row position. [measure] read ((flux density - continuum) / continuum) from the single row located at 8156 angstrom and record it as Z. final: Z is -0.04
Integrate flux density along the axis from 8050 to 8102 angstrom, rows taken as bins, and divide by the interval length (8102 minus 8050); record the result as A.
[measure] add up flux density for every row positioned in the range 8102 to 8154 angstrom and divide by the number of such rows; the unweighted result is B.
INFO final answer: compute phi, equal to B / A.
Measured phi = 0.955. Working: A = 16.3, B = 15.6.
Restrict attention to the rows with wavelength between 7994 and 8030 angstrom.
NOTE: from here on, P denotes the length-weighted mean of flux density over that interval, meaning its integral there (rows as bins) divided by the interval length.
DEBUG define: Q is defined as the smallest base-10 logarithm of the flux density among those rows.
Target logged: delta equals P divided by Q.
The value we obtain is 13.29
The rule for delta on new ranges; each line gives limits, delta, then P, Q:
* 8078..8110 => 13.04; 15.1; 1.16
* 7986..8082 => 14.05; 16.1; 1.15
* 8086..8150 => 13.41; 15.5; 1.16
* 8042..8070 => 14.03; 16.6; 1.19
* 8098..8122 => 13.00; 15.0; 1.16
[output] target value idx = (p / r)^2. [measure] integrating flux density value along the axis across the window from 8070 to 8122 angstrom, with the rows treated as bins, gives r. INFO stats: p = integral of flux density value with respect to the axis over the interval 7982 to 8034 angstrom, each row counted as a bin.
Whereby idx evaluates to 1.05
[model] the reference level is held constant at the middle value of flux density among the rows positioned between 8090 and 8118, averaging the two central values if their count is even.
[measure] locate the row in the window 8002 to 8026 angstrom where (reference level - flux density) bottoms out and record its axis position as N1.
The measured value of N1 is 8004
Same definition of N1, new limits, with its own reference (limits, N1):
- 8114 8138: 8136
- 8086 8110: 8092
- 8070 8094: 8072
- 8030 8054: 8040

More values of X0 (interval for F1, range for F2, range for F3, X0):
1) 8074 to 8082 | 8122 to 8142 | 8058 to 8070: 1.12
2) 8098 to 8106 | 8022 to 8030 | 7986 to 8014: 1.12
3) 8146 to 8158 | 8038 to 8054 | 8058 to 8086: 1.10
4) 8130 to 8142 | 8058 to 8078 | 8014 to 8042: 0.84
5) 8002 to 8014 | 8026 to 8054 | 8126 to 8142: 1.03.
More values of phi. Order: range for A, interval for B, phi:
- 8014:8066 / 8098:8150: 0.994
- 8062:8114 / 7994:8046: 0.965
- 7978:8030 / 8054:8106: 1.010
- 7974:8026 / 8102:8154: 0.962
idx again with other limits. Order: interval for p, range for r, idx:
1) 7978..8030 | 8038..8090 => 0.96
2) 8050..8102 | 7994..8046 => 1.12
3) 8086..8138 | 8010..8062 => 1.01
